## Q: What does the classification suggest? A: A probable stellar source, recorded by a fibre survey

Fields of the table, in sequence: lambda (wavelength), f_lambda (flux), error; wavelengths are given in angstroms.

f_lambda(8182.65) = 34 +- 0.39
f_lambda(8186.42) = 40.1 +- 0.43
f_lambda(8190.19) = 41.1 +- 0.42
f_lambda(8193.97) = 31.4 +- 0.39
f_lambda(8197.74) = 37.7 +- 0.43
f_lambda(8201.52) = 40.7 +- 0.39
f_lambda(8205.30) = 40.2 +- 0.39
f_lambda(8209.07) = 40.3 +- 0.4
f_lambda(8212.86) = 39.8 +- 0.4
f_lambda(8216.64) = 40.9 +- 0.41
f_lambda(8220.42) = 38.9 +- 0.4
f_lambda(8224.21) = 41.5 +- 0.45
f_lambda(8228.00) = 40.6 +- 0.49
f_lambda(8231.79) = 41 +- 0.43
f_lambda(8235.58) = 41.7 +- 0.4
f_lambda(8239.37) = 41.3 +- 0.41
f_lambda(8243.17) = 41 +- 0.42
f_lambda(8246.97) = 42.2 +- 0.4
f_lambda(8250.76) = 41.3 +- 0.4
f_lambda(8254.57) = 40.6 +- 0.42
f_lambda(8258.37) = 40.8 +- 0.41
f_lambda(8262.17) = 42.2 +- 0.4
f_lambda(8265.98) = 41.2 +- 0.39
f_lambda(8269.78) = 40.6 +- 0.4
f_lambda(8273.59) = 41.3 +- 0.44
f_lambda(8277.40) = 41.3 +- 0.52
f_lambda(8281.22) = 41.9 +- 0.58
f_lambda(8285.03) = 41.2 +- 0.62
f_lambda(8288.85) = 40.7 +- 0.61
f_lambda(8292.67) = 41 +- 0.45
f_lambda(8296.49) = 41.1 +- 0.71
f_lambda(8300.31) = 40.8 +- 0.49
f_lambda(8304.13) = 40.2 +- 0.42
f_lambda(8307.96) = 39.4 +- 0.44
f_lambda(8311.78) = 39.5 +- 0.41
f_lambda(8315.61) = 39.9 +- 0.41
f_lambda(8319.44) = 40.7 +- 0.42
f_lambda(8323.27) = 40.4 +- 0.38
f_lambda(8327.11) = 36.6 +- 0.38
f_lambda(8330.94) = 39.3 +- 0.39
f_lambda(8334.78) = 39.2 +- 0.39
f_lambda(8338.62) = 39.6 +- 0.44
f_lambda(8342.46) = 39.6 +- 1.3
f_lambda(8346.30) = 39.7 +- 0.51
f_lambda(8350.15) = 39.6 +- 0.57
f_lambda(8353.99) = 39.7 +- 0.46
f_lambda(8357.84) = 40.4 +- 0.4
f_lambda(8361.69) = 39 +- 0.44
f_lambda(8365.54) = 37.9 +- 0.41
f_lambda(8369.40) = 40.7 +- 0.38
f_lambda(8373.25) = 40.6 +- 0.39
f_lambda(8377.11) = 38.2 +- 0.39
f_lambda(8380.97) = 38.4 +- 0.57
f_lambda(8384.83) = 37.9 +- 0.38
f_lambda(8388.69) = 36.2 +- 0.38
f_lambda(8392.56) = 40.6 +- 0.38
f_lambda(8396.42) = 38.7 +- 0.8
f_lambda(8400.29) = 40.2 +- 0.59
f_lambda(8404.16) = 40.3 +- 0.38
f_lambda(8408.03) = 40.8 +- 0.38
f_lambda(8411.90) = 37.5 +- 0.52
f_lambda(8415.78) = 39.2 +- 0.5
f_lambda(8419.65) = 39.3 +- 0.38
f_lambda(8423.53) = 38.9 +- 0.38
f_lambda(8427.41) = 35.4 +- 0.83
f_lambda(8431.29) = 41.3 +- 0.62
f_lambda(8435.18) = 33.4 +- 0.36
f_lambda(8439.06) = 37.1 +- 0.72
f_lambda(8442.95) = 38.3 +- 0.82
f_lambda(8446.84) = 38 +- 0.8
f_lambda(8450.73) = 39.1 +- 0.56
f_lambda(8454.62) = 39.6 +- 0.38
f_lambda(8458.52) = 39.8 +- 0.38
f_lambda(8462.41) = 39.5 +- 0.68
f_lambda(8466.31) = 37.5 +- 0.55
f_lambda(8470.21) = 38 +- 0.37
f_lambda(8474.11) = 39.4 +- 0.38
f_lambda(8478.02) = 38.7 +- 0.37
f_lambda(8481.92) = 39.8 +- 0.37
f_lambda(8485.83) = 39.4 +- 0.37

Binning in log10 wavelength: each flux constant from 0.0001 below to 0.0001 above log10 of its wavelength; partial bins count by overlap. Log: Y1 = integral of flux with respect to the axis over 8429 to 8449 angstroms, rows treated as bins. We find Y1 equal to 752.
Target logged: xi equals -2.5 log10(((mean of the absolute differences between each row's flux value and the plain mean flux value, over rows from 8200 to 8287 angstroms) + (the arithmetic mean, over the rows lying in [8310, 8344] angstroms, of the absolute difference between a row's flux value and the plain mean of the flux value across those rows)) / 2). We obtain 0.5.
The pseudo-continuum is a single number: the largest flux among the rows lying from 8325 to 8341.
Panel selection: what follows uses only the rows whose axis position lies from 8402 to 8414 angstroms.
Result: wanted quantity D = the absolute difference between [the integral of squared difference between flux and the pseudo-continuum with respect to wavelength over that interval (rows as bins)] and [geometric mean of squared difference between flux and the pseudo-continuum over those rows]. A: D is 23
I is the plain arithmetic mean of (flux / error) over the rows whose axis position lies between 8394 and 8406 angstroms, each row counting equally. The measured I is 74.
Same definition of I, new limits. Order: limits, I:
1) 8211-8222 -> 99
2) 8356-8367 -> 94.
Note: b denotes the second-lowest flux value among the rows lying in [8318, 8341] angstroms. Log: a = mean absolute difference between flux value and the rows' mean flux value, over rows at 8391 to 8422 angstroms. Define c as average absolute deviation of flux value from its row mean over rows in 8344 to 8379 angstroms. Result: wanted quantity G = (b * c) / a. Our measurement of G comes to 34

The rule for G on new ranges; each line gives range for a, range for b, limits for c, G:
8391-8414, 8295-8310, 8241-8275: 17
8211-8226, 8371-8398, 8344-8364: 12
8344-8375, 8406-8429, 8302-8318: 17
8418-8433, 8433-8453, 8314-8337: 22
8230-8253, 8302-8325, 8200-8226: 67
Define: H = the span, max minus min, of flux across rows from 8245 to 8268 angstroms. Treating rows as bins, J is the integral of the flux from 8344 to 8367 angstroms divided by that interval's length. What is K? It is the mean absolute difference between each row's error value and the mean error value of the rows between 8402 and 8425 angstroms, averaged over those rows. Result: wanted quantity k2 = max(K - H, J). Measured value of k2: 39.4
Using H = 1.60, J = 39.42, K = 0.058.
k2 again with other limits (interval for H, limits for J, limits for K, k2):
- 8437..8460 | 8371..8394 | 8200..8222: 38.6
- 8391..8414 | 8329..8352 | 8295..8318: 39.5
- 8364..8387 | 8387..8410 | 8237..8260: 39.5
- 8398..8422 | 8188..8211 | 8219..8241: 38.6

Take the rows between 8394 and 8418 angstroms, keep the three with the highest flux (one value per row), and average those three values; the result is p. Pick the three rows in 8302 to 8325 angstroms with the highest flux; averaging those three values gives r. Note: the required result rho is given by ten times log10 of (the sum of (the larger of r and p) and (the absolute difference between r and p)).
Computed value 16.07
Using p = 40.4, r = 40.43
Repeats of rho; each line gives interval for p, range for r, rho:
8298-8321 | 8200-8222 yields 16.10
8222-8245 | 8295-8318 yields 16.26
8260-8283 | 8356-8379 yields 16.34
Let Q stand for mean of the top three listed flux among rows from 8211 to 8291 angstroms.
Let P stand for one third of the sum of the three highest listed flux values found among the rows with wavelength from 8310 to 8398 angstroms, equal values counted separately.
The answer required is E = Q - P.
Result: 1.4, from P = 40.7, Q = 42.1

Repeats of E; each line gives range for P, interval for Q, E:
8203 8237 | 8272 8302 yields 0.1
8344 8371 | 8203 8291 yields 1.8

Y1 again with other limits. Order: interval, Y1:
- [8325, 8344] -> 738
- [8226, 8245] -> 781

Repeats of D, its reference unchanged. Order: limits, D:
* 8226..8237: 24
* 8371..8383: 16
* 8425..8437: 212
